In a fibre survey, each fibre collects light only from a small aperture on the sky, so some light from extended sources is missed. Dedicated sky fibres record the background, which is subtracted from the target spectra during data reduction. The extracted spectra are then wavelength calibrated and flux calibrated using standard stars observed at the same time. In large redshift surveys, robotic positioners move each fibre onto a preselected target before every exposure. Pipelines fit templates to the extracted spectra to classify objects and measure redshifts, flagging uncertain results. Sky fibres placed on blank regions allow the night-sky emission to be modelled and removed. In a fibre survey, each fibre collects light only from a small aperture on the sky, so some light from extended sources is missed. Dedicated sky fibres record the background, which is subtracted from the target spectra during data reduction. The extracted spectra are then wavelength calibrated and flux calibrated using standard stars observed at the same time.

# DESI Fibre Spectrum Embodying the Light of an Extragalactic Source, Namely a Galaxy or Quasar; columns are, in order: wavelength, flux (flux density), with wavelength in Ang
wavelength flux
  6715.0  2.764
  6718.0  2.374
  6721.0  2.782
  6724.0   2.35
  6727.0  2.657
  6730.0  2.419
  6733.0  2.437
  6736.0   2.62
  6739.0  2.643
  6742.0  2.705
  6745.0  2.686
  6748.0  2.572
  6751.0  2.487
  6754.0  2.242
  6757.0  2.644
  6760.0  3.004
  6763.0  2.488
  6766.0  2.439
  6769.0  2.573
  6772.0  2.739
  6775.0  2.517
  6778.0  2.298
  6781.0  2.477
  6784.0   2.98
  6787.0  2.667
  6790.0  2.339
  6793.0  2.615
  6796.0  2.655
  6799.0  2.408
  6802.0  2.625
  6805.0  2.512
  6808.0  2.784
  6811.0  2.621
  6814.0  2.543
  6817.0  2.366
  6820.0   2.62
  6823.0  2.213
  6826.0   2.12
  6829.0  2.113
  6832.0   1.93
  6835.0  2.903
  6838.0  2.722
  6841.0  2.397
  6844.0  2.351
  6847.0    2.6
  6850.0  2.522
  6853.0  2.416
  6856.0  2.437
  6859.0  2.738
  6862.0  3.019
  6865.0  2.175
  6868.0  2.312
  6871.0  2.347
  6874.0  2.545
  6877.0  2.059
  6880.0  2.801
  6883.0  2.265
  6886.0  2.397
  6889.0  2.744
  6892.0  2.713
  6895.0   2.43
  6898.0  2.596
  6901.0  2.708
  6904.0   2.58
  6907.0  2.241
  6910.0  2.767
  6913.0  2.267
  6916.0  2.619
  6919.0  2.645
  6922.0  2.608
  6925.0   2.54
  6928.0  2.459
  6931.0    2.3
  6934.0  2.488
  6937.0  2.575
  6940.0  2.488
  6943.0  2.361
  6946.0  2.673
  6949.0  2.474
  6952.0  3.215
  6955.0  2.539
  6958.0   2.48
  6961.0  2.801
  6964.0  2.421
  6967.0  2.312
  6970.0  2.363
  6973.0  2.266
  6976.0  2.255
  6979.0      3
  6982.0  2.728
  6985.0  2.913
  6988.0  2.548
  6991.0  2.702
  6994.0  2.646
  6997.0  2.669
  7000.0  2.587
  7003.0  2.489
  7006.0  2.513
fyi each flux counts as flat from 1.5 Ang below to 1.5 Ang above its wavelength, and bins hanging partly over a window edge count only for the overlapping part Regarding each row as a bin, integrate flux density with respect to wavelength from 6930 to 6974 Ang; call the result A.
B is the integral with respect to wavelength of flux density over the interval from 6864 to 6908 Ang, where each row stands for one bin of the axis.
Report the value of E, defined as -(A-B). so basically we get -2.5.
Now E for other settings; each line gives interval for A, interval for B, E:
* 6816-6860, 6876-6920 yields 4.4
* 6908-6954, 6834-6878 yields -7.7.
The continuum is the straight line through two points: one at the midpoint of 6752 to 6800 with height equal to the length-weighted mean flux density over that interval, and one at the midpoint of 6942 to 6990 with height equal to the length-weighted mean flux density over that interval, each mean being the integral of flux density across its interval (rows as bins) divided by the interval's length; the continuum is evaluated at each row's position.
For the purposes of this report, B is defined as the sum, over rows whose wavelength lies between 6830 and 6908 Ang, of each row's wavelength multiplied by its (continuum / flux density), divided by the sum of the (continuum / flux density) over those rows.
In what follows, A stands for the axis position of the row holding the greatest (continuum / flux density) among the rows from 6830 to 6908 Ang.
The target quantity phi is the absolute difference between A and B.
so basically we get 37.3 Ang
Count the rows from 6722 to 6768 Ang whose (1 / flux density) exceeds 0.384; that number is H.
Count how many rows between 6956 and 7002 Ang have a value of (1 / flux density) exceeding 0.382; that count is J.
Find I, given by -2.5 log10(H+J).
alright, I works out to -3.01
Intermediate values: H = 8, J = 8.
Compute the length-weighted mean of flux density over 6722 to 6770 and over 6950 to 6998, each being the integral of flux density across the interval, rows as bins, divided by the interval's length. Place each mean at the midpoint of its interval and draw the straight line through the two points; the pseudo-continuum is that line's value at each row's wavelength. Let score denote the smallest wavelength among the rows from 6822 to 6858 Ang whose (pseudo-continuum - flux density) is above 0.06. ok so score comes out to 6823.0 Ang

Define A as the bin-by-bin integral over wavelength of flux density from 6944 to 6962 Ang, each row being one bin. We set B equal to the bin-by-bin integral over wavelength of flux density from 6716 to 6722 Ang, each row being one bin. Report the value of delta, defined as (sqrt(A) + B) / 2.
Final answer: 11.2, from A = 48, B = 15.5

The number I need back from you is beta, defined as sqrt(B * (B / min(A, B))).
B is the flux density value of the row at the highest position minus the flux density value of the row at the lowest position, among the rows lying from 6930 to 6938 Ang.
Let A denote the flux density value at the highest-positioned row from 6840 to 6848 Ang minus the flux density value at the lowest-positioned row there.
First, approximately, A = 0.20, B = 0.275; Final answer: 0.61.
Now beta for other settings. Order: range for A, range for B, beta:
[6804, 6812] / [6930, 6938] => 0.83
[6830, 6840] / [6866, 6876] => 0.48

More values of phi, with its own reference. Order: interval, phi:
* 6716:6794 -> 1.4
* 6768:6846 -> 24.7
